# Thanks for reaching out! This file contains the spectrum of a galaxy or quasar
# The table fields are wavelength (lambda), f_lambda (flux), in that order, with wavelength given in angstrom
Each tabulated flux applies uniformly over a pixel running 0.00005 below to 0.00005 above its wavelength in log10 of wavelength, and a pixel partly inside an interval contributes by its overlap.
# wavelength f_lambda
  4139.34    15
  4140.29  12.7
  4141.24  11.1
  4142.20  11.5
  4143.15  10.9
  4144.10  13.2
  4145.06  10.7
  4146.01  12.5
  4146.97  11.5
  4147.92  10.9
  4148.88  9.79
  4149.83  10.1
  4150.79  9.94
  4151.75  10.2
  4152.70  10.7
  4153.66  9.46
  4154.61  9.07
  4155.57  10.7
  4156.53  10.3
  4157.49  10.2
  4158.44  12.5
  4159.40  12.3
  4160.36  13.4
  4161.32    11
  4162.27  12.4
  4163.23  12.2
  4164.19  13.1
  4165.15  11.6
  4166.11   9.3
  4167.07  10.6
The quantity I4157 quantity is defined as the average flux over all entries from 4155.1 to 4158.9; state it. 10.9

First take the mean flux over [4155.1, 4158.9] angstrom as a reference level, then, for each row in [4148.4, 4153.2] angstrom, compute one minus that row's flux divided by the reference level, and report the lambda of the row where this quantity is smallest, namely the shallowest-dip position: 4152.70 angstrom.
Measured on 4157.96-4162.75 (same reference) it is 4160.36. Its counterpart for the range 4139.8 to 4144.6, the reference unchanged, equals 4144.10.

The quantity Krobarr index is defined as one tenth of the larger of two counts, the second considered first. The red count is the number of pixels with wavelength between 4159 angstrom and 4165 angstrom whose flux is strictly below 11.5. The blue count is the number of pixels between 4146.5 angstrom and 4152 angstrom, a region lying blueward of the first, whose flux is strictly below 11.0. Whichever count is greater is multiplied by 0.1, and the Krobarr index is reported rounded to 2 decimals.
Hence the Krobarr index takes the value 0.50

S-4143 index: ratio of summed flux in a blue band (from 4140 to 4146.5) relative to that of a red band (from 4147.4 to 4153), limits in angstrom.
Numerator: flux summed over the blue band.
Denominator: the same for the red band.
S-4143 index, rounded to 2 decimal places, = 1.34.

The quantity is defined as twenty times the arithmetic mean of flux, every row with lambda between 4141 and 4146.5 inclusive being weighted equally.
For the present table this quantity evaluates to 233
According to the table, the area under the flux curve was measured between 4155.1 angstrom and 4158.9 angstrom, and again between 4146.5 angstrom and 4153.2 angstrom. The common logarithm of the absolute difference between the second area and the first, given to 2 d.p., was 1.45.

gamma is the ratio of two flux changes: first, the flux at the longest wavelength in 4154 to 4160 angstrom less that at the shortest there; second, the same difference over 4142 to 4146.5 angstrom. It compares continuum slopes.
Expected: 3.2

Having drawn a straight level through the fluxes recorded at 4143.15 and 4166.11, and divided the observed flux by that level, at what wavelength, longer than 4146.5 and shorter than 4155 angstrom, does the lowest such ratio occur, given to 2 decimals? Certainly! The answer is 4154.61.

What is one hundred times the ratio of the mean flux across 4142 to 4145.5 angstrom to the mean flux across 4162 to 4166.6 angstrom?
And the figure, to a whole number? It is 99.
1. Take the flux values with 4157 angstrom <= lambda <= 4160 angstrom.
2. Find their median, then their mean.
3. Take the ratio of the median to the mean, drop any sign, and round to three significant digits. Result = 1.05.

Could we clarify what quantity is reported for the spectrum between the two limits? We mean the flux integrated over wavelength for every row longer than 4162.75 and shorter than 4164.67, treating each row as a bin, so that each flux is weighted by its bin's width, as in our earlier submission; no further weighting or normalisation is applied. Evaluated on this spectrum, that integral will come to 24.3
